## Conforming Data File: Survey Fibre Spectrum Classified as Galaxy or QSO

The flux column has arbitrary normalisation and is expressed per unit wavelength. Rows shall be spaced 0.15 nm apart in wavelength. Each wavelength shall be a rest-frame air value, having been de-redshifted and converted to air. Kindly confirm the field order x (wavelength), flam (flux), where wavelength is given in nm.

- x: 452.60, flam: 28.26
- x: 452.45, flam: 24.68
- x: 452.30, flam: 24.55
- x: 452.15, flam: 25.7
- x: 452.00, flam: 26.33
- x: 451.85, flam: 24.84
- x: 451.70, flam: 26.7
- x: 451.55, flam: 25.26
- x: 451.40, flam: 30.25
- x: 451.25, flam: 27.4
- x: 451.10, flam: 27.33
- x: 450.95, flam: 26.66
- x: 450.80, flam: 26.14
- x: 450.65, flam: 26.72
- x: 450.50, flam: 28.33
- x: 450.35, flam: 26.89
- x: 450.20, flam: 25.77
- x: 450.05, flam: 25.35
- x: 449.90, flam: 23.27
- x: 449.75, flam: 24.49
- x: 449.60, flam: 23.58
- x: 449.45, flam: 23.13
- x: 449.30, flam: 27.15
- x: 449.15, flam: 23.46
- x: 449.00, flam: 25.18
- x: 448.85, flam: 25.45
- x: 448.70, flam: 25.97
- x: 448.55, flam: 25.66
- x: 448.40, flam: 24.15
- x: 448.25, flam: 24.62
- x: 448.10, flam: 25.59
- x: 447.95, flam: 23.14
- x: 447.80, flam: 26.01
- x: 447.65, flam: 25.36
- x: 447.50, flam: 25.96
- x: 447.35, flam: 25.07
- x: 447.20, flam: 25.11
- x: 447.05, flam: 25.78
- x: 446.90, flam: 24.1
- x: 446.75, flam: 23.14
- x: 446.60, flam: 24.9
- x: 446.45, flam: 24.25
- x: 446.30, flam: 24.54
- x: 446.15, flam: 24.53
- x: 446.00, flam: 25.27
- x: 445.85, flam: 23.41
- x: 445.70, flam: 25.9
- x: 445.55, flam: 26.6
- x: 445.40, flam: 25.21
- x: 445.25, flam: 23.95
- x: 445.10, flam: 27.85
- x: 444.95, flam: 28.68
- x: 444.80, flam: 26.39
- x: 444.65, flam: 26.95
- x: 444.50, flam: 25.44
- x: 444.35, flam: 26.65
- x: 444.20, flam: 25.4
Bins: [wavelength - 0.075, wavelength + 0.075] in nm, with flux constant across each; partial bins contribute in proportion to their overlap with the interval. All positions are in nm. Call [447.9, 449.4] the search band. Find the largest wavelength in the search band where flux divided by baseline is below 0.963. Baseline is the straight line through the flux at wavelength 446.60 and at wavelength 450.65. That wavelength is 449.15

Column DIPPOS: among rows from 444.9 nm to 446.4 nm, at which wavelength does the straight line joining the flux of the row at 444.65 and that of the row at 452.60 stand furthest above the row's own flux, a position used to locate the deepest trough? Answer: 445.85 nm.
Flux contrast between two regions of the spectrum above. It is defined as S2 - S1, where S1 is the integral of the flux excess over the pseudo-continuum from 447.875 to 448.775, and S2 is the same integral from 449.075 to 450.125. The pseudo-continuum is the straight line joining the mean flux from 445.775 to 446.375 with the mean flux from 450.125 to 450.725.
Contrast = -1.4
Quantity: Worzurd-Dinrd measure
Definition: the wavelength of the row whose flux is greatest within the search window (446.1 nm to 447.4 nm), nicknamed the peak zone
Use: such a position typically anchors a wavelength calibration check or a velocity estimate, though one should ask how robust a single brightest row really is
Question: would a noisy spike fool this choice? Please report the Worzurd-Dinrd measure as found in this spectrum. 447.05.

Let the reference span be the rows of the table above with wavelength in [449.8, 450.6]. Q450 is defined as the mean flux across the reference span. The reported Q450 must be 25.9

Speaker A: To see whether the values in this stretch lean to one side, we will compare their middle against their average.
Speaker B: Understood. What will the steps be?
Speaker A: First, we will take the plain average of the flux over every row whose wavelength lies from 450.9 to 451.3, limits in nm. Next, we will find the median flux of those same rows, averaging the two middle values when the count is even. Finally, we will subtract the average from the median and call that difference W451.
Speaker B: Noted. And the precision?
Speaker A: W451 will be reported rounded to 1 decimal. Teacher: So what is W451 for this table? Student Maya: 0.2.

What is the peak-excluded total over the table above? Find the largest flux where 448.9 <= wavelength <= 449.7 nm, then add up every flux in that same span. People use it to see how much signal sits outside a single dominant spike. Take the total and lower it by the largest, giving 95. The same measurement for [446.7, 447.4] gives 97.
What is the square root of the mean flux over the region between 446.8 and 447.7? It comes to 5.02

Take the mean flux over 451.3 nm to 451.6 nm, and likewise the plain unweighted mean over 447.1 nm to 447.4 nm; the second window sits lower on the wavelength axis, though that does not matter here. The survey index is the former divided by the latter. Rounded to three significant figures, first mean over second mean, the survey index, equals 1.11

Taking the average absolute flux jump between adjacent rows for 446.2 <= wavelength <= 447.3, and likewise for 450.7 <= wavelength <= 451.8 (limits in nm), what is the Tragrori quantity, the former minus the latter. -0.8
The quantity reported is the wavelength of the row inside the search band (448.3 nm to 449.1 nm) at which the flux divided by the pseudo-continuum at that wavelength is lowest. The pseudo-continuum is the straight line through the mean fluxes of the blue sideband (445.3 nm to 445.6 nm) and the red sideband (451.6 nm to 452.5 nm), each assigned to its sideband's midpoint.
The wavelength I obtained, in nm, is 448.40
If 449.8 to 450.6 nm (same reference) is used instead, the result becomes 449.90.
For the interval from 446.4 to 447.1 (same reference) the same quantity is 446.75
